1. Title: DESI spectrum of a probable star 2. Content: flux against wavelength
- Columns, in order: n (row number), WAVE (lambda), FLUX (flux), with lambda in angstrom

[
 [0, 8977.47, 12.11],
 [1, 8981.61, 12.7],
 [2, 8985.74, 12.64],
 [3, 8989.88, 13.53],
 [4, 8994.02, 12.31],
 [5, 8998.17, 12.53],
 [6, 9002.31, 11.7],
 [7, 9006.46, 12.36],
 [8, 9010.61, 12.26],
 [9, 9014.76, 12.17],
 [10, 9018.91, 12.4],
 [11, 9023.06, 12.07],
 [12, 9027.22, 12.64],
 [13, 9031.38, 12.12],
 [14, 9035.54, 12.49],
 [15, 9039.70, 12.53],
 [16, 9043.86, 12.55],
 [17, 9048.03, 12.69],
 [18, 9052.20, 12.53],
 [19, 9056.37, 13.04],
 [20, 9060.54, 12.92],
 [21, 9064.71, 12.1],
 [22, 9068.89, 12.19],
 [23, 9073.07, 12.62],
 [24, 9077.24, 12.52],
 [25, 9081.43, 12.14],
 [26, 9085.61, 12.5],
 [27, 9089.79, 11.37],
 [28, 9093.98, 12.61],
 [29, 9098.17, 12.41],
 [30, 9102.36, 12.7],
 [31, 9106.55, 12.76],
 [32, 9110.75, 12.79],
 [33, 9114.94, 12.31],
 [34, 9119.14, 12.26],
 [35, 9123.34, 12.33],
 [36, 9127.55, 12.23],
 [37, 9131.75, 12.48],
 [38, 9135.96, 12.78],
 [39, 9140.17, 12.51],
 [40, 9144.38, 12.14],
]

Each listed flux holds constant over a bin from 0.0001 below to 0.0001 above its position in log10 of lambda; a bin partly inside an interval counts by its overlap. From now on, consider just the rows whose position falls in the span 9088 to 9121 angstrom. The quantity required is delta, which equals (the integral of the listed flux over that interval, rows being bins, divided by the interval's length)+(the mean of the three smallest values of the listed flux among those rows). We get 24.4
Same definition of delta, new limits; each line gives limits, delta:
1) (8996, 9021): 24.3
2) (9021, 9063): 24.8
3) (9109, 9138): 24.7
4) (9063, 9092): 24.1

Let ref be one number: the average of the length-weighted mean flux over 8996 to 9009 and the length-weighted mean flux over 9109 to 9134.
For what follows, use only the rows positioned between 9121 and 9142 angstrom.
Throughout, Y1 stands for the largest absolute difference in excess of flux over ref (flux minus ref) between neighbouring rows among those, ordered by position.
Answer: 0.3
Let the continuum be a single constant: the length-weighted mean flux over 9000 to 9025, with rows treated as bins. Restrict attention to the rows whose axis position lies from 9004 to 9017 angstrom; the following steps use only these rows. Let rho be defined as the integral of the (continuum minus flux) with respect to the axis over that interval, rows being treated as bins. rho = -1.0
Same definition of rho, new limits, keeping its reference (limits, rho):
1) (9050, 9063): -8.3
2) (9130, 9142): -5.1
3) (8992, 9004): -0.3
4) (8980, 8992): -9.6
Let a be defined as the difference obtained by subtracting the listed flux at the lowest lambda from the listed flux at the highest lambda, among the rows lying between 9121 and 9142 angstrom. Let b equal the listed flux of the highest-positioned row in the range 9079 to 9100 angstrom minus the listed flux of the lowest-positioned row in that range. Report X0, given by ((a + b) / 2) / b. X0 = 0.8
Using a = 0.18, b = 0.27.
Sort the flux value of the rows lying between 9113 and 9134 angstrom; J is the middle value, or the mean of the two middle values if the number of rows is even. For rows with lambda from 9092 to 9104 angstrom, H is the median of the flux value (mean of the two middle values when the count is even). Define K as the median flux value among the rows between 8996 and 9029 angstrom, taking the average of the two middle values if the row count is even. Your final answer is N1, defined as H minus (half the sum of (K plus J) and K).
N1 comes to -5.9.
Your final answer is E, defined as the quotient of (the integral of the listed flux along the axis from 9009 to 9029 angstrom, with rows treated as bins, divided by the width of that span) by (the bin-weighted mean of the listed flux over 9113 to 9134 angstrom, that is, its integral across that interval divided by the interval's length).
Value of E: 0.999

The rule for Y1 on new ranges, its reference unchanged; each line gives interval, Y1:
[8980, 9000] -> 1.2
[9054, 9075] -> 0.8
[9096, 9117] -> 0.5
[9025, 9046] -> 0.5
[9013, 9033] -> 0.6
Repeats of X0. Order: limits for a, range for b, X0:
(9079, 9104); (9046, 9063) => 1.7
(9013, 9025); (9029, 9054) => 0.4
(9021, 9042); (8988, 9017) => 0.3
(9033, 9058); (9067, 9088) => 1.4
